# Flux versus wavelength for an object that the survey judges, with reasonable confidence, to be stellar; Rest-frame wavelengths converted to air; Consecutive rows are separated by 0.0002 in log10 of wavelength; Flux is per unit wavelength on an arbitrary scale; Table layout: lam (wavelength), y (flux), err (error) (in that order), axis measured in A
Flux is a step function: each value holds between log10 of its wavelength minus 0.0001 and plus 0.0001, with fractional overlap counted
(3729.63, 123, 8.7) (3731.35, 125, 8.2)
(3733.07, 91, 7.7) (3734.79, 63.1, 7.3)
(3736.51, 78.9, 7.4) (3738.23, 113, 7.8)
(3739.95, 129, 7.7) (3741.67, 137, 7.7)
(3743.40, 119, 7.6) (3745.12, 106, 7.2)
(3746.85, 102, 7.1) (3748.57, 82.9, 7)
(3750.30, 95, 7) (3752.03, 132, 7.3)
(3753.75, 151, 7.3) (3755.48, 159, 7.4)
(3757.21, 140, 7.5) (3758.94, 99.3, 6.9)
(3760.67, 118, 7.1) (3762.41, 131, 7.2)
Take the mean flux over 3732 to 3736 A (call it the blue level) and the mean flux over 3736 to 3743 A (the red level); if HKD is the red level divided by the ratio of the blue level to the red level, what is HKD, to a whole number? 170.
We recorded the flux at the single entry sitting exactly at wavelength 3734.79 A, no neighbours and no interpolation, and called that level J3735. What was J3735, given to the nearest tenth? 63.1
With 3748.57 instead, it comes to 82.9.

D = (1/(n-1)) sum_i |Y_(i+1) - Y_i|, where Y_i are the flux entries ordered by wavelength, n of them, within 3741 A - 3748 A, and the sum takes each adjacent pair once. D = 11.7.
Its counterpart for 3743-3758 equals 16.4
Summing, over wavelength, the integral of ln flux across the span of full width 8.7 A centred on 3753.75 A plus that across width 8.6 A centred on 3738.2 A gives 82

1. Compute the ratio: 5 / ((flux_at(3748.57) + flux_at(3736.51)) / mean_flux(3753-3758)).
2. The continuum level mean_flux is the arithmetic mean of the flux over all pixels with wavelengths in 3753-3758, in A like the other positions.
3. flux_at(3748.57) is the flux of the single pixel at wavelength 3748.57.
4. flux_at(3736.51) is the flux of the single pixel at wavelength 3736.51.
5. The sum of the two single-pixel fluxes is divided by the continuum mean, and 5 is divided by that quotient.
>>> 4.6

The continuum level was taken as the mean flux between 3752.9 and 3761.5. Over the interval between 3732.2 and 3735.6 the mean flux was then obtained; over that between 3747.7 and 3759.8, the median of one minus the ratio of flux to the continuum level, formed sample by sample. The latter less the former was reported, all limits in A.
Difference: -77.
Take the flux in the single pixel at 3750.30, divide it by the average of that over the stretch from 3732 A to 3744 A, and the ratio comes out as 0.91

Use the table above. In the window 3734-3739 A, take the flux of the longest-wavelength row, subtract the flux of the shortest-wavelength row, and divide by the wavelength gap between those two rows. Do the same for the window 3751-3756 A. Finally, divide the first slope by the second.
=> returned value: 2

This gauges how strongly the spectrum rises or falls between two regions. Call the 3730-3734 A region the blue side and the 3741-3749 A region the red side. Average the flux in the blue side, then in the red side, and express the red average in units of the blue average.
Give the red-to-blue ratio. 1.01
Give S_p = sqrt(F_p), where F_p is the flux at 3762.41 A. 11.4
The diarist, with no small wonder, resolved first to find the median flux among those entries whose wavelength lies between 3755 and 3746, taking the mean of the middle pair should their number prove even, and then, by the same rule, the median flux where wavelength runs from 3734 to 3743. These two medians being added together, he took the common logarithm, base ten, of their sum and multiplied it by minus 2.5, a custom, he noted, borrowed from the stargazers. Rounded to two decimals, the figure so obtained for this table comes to -5.83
